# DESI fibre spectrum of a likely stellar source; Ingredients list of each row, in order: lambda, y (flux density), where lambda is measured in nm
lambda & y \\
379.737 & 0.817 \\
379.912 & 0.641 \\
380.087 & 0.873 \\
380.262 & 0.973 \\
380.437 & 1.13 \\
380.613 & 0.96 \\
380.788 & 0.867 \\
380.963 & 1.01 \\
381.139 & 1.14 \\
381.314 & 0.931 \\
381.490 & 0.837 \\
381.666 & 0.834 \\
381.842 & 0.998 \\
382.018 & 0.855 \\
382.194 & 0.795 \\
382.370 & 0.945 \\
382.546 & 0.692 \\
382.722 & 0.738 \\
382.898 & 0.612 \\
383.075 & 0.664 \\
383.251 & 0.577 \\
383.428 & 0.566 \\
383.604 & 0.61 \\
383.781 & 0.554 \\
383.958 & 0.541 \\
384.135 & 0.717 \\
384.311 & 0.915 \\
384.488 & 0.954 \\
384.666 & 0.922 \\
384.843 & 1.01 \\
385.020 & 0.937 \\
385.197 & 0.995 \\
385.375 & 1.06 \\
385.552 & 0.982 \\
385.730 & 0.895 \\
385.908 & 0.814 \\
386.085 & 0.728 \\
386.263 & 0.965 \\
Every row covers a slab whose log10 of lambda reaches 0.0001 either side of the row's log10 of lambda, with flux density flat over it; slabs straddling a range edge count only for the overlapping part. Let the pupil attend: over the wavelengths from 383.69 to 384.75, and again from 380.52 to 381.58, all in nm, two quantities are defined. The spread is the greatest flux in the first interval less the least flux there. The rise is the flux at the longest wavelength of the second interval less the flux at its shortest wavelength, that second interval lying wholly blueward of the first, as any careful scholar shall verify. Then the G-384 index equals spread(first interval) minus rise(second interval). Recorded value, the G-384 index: 0.54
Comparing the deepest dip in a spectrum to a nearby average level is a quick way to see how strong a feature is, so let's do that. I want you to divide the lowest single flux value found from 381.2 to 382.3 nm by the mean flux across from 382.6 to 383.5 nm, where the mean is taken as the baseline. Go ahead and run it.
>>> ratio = 1.3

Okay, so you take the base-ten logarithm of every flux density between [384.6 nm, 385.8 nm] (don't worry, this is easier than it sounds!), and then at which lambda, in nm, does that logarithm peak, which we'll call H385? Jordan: 385.375 nm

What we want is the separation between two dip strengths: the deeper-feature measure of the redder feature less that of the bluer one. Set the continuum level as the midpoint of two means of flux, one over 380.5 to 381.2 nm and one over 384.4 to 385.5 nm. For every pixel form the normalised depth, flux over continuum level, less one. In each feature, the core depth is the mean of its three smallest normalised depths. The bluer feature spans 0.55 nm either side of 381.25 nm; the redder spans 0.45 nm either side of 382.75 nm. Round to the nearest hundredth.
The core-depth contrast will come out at -0.19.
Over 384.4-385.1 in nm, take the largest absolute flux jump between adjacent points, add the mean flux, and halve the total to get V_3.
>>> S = 0.522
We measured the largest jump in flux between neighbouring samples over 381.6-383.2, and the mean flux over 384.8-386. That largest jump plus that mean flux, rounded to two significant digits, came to 1.2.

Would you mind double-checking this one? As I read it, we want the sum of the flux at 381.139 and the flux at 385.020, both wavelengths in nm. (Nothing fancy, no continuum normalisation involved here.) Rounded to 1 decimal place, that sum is 2.1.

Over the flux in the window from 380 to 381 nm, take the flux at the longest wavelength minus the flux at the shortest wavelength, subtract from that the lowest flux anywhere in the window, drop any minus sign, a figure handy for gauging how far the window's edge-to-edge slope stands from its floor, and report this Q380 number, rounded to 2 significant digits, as 0.73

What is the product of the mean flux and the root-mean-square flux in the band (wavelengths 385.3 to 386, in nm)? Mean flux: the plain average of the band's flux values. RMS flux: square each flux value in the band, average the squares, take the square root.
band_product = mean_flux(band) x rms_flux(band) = 0.88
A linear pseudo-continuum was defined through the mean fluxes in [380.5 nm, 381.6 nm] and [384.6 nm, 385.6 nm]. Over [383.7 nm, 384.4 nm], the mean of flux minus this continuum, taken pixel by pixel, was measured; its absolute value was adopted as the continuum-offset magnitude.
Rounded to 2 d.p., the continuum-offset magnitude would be 0.30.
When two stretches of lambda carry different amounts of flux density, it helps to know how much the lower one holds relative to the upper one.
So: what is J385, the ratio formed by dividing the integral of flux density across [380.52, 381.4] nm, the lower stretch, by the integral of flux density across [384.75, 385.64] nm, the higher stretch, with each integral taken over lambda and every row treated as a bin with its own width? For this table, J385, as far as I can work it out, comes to 1.0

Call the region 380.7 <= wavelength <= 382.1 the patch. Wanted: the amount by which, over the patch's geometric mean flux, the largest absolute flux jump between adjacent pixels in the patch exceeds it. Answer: -0.7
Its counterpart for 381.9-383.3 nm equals -0.5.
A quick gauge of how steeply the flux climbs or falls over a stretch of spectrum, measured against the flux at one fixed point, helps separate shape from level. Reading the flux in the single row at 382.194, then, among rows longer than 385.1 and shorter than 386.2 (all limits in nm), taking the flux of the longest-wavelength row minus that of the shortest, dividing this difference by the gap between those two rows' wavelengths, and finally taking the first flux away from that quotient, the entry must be -1.1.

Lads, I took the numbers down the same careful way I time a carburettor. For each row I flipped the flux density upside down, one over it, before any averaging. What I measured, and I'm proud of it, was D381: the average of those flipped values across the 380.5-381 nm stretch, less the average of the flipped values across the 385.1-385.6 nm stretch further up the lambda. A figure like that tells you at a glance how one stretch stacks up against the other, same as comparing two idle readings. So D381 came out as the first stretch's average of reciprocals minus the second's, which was 0.07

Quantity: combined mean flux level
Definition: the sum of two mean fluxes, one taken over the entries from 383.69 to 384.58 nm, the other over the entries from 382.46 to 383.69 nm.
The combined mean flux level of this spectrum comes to 1.4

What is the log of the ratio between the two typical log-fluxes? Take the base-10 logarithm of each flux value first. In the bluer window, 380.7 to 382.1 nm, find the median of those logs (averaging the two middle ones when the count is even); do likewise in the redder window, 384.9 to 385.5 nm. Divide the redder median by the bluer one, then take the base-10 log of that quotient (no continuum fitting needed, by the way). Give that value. -1.3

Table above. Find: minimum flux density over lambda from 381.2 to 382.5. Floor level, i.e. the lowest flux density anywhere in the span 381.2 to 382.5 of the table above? 0.795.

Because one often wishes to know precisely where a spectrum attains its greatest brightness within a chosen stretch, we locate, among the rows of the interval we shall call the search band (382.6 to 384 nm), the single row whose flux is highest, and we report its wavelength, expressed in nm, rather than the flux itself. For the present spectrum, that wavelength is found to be 382.722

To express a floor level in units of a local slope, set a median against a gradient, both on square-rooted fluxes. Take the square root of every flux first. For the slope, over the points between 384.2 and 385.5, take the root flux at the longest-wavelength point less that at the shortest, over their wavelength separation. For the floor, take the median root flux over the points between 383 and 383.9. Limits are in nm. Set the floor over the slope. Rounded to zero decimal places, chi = 11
